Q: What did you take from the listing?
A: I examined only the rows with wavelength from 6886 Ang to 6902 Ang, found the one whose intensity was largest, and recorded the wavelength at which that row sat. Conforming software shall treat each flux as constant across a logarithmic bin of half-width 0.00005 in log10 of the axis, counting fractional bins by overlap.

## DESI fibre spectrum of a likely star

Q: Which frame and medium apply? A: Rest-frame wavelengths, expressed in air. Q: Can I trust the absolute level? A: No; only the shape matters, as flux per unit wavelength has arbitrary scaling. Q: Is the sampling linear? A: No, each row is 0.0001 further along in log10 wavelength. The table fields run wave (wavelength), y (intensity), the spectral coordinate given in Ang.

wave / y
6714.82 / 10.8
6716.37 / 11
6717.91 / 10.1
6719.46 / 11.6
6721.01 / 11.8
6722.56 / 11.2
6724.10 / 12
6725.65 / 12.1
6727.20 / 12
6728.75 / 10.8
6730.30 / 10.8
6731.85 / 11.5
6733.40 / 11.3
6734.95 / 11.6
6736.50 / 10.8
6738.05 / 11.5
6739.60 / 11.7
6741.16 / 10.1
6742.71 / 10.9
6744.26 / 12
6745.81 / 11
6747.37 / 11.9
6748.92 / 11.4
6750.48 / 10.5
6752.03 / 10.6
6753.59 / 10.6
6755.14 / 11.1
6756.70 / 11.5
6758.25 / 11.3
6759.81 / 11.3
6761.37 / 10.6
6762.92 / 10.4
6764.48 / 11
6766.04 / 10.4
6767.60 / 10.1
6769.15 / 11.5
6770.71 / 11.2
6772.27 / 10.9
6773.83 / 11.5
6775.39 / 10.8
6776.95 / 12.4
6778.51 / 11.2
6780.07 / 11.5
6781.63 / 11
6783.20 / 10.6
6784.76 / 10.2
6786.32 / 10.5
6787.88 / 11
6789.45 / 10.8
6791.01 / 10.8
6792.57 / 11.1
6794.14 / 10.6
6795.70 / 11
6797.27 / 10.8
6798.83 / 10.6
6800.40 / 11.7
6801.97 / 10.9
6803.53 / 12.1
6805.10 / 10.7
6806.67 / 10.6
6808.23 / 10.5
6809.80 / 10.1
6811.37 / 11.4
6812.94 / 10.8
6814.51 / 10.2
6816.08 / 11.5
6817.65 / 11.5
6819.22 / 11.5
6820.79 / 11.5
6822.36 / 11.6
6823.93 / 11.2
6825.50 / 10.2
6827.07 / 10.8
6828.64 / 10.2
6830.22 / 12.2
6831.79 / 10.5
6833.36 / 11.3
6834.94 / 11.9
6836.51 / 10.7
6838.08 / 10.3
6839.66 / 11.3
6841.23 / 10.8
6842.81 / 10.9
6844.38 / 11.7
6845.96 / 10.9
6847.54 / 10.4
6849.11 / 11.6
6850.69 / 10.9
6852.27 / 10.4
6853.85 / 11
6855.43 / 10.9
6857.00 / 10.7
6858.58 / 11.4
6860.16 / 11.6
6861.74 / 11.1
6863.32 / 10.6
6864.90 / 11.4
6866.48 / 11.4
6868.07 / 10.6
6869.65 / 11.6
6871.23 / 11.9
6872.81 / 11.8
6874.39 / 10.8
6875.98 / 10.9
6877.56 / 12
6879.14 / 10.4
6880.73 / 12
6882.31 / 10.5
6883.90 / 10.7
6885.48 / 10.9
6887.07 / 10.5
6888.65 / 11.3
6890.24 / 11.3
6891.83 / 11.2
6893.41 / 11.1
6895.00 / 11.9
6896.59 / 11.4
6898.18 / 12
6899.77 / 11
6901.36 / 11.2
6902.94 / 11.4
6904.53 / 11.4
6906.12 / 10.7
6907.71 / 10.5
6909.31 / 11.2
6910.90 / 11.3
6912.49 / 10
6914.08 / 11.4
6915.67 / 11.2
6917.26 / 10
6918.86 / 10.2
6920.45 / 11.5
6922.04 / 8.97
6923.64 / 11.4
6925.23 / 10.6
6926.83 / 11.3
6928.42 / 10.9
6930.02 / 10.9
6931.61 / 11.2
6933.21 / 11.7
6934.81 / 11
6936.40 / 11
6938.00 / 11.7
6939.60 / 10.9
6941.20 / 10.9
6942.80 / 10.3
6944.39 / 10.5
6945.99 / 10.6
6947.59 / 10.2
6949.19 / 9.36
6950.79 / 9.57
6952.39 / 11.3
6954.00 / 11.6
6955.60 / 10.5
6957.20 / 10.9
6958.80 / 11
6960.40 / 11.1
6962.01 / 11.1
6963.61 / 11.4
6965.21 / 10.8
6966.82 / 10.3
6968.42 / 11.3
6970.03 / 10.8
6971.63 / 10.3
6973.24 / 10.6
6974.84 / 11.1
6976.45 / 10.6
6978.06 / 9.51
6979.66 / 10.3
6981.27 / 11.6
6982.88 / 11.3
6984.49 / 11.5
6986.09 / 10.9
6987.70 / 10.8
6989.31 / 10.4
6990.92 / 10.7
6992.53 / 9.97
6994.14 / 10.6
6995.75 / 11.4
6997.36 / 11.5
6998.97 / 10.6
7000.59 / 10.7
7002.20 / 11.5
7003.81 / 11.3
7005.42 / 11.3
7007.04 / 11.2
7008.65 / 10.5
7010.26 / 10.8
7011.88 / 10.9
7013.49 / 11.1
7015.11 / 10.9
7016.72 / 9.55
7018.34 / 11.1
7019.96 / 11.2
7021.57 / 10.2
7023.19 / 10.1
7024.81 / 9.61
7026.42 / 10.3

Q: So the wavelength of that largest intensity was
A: 6898.18 Ang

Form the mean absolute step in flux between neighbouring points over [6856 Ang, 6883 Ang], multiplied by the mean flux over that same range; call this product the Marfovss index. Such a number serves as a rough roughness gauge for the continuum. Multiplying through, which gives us 8.3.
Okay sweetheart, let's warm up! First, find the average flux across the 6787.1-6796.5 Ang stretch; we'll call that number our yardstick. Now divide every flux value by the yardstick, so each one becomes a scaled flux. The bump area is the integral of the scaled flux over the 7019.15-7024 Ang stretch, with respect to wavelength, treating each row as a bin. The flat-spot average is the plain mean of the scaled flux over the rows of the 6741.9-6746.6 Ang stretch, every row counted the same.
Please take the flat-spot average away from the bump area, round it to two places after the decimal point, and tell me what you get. 3.64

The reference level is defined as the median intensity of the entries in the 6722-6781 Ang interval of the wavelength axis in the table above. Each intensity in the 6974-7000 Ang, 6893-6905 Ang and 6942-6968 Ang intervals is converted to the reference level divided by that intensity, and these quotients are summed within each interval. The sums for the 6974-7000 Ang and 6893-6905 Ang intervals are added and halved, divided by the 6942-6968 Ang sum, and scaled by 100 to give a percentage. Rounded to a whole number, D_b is 73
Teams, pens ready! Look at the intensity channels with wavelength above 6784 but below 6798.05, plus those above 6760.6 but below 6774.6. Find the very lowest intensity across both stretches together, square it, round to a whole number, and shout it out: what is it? 102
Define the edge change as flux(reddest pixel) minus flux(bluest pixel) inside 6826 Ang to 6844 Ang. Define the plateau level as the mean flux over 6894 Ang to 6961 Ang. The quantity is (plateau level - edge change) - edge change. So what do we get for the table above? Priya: 10.7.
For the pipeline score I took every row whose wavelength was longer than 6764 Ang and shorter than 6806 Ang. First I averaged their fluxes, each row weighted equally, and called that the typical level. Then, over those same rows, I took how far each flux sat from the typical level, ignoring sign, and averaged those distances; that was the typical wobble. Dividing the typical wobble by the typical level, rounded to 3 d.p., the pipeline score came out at 0.035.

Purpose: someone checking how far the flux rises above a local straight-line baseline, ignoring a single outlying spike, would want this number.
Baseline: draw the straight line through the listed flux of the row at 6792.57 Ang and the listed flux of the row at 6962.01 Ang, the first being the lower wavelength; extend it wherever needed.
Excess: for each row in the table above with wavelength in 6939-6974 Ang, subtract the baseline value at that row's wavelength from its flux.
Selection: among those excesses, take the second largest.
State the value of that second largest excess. 0.30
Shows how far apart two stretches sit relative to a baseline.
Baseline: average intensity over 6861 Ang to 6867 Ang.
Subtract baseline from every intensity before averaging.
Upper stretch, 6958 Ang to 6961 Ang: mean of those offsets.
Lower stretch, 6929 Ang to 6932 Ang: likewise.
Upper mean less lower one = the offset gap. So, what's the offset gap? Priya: 0.0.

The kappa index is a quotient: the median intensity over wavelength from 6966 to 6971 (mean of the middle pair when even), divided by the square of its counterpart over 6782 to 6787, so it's 0.098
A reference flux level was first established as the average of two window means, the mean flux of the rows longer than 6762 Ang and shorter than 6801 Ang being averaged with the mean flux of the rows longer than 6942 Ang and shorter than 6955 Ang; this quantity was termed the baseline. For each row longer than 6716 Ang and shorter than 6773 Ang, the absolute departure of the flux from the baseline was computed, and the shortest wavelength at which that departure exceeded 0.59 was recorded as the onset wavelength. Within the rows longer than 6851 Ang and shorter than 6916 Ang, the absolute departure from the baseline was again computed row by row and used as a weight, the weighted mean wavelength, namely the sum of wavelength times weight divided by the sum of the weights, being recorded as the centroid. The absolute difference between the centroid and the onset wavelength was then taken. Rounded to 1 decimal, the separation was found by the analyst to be 165.8 Ang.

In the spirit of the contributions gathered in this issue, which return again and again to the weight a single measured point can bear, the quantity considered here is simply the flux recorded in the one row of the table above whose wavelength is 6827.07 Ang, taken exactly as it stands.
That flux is 10.8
